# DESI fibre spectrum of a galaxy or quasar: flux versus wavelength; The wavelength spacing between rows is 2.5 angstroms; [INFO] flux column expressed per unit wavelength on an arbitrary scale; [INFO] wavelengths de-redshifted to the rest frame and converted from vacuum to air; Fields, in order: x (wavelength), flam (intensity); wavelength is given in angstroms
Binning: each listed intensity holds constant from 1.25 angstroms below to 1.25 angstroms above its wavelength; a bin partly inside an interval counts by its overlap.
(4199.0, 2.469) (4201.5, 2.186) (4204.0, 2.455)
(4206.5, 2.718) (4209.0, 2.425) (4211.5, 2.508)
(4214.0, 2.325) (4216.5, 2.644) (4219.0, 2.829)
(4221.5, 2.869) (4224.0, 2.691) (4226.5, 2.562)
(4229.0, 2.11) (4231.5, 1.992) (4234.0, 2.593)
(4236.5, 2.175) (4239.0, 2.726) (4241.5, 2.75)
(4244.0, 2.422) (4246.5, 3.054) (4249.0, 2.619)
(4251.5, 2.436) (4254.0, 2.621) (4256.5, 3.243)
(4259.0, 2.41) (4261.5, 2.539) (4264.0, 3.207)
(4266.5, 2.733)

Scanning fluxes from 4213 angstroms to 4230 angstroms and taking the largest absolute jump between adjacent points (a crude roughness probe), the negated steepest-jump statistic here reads -0.45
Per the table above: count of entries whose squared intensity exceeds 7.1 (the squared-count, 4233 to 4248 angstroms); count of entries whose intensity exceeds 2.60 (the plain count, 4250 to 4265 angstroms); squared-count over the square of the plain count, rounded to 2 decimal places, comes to 0.33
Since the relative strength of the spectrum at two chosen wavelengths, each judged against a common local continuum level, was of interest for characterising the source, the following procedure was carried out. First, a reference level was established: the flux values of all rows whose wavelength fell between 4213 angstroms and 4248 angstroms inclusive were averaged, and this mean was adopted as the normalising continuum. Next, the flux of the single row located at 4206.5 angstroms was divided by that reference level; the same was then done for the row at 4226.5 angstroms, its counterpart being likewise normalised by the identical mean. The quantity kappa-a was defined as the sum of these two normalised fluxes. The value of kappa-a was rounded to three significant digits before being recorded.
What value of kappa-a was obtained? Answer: 2.07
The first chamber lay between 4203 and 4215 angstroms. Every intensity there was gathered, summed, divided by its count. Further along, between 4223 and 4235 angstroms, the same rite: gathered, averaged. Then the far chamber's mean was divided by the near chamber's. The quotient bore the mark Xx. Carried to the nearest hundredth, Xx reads 0.96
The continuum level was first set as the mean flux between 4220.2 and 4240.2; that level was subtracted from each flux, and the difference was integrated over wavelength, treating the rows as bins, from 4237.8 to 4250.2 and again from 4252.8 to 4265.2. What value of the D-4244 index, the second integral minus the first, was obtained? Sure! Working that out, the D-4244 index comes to 1.1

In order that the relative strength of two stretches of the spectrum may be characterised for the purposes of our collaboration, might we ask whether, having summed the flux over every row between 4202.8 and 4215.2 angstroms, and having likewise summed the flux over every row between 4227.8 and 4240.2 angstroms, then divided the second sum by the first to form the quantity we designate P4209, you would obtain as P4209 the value 0.93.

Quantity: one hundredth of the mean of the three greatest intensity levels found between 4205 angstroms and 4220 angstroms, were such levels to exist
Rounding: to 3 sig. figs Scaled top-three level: 0.0273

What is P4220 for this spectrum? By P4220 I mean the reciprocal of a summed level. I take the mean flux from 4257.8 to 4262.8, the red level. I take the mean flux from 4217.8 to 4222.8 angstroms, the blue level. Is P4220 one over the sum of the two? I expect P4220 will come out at 0.188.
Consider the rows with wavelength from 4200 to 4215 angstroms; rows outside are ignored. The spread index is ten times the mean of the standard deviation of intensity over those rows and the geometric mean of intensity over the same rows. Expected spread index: 13.0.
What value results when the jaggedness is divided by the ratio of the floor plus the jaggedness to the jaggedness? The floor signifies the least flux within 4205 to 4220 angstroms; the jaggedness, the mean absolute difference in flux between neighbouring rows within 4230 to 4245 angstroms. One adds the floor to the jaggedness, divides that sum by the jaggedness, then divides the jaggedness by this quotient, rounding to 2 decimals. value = 0.05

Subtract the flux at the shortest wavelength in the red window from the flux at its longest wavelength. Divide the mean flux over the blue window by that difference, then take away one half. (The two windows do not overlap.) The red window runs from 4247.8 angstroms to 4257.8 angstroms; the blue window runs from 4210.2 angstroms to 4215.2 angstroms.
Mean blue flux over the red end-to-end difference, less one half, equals 3.4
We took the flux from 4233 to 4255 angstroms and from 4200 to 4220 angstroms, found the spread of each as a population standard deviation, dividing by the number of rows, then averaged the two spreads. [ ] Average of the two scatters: 0.21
